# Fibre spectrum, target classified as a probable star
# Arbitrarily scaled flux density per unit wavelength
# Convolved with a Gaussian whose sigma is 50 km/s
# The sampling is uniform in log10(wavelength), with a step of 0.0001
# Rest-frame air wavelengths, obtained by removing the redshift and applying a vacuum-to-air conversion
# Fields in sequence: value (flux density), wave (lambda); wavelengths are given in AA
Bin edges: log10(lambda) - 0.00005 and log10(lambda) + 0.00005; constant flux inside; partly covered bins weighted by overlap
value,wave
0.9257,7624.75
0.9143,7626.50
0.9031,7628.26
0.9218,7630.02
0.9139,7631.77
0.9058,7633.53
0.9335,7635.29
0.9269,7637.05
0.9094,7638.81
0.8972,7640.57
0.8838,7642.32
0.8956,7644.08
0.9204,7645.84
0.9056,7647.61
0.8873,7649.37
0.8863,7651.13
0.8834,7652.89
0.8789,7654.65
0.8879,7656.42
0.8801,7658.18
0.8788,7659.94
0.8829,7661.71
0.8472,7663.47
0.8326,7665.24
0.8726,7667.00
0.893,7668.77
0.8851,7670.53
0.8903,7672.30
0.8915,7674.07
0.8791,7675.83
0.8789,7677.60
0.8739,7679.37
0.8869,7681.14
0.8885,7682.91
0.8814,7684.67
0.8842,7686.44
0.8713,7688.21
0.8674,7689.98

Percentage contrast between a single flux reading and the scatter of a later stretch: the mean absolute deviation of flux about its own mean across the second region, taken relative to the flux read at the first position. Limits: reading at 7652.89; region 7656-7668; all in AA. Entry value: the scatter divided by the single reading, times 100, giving 1.9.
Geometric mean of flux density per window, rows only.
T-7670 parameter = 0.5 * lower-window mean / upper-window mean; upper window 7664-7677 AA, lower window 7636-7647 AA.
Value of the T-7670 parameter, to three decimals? 0.516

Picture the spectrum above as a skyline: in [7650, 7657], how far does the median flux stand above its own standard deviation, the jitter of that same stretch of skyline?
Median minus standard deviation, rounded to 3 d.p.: 0.881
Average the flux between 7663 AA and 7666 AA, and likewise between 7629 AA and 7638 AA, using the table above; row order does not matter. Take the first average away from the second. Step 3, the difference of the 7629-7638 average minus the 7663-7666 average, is 0.08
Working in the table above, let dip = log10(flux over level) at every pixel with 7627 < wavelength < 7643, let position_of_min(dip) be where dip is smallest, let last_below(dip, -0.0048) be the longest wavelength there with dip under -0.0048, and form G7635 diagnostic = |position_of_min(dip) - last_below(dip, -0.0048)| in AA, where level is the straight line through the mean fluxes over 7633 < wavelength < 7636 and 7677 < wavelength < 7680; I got 0.0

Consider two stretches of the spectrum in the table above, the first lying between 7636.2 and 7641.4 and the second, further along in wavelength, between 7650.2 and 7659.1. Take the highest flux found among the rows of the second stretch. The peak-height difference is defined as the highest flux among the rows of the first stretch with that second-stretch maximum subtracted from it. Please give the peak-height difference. 0.039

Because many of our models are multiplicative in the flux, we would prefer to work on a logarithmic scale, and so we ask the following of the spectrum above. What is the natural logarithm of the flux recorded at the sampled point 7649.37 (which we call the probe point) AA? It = -0.120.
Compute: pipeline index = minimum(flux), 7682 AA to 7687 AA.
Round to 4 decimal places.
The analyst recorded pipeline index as 0.8814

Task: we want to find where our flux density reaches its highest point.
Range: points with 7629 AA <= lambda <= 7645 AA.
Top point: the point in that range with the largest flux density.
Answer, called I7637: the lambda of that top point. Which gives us 7635.29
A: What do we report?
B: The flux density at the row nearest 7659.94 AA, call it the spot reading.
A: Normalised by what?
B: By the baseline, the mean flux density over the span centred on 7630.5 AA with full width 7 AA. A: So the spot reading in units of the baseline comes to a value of 0.964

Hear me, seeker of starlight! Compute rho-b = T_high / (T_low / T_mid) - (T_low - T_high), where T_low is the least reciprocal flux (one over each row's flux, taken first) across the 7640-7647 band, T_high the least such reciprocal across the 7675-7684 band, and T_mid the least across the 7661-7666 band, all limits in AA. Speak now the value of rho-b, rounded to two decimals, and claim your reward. 1.21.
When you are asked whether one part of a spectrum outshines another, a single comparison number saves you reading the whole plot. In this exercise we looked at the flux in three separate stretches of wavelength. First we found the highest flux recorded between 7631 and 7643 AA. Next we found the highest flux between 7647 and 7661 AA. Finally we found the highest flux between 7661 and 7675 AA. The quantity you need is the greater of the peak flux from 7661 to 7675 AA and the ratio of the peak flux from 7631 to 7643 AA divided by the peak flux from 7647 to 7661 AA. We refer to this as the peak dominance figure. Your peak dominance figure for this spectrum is 1.03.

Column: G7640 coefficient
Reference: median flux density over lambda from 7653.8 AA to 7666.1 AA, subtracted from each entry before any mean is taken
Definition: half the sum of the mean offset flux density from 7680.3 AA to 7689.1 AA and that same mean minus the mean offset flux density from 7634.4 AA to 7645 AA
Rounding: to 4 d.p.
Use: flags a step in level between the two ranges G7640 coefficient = -0.0109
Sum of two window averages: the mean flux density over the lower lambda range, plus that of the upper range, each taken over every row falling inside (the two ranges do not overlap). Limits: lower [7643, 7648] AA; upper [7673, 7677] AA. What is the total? 1.79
